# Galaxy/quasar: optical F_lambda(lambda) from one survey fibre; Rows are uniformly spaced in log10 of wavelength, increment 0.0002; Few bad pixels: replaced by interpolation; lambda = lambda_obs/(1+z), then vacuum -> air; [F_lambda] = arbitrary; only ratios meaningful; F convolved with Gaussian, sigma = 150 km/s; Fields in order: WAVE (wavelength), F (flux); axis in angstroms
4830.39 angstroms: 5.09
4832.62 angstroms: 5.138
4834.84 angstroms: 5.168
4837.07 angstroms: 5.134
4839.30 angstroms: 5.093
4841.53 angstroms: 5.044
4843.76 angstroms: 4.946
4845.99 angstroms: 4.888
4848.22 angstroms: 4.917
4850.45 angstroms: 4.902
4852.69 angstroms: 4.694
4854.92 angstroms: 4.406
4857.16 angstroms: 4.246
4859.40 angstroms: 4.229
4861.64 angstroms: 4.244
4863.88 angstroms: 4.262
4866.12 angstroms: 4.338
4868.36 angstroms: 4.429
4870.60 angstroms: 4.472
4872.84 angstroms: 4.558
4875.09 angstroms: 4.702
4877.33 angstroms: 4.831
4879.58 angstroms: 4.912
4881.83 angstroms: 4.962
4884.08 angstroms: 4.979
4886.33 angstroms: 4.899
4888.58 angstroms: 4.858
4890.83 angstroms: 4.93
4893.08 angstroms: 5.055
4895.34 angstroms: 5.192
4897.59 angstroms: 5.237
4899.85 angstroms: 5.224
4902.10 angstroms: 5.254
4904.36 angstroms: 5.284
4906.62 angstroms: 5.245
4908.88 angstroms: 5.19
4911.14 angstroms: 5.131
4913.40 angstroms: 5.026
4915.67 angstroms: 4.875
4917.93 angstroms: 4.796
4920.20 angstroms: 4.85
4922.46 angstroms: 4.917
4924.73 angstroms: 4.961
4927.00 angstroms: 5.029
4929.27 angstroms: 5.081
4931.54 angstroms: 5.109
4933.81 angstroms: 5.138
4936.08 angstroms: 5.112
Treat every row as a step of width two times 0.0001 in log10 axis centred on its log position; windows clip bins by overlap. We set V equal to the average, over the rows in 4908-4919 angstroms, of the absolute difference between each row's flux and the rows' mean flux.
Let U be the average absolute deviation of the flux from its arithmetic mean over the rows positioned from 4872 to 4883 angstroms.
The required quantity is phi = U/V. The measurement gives 1.0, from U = 0.13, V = 0.134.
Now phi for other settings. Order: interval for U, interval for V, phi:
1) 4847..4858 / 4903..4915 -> 3.2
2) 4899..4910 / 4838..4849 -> 0.4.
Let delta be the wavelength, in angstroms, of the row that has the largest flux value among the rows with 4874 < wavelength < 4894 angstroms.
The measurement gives 4893.08 angstroms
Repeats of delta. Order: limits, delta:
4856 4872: 4870.60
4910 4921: 4911.14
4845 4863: 4848.22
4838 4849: 4839.30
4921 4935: 4933.81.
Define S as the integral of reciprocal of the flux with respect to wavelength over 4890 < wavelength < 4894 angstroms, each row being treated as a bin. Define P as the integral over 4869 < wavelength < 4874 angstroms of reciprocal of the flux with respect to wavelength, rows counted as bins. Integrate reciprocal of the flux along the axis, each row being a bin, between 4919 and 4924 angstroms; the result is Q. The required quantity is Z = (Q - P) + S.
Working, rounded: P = 1.11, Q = 1.02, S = 0.80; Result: 0.71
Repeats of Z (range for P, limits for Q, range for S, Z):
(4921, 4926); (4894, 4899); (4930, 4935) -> 0.92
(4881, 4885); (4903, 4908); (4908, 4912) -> 0.92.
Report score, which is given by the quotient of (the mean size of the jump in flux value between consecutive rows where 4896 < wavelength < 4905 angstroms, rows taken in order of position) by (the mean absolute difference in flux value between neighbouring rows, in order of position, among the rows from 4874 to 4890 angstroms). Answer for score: 0.37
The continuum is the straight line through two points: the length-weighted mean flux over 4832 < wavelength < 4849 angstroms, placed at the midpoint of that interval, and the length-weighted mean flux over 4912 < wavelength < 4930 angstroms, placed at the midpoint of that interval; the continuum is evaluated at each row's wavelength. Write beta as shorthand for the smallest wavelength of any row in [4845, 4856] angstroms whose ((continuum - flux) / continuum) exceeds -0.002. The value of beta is 4845.99 angstroms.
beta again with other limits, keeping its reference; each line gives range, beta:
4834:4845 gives 4841.53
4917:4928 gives 4917.93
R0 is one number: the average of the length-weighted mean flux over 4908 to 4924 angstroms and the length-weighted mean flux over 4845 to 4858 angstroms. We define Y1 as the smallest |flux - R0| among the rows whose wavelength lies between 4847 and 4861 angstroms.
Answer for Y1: 0.08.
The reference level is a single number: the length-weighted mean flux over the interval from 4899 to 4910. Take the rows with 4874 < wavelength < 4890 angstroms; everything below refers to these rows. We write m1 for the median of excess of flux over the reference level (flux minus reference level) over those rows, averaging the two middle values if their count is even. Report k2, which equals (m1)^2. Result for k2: 0.12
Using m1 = -0.343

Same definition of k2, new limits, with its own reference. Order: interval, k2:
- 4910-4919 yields 0.08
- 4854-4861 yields 0.99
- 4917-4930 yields 0.09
